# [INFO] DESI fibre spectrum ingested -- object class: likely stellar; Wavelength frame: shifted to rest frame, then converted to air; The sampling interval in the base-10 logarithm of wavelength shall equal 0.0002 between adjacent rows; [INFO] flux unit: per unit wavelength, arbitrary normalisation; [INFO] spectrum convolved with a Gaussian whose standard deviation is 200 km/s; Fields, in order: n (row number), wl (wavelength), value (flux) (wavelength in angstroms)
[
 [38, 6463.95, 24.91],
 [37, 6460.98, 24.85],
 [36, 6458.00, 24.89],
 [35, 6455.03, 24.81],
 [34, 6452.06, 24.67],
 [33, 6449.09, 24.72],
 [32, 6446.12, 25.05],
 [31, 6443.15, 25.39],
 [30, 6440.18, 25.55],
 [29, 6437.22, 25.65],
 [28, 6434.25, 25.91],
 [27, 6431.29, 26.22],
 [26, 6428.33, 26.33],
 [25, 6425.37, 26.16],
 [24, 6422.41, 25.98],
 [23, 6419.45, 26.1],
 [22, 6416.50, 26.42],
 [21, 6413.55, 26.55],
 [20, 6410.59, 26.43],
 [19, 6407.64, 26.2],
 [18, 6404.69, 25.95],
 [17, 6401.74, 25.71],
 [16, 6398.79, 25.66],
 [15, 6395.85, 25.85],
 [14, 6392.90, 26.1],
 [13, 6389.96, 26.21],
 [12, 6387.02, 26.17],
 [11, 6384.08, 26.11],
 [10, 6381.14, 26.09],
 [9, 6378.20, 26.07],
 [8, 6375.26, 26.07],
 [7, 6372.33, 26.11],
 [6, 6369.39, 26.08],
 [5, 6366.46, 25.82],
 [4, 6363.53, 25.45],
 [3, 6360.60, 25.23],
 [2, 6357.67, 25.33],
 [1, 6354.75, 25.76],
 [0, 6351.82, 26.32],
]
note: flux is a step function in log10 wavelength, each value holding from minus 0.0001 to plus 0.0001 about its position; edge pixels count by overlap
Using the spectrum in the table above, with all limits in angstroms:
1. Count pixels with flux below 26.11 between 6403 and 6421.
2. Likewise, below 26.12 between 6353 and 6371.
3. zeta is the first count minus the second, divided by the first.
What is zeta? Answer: -2.0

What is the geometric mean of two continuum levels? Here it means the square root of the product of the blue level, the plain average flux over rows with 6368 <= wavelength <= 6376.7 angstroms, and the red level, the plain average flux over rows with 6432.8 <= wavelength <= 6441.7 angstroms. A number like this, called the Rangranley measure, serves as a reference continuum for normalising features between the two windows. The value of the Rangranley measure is 25.9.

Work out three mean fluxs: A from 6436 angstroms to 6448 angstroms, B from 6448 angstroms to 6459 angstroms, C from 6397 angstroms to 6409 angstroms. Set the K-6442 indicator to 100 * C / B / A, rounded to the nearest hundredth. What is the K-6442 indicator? 4.11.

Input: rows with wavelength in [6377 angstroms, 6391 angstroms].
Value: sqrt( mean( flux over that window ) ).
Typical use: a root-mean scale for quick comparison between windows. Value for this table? 5.11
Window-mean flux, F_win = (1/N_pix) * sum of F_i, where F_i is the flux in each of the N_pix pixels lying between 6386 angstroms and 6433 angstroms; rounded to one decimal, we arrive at 26.1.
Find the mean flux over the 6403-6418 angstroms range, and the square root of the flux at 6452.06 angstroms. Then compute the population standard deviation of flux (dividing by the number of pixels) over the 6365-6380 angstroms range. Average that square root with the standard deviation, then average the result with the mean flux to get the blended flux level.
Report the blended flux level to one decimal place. 14.4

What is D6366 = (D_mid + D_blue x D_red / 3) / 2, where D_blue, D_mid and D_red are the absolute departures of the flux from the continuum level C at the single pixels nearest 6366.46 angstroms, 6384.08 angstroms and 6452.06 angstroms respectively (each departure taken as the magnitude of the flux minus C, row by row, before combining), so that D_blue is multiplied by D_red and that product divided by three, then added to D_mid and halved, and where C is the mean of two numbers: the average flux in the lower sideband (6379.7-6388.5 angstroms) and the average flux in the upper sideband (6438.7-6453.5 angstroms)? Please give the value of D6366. 0.29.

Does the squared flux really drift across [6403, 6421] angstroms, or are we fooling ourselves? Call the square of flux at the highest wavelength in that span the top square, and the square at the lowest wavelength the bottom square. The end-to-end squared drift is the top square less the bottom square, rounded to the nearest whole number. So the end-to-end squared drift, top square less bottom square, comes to 8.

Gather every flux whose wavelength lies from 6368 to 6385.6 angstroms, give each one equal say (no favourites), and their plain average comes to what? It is 26.1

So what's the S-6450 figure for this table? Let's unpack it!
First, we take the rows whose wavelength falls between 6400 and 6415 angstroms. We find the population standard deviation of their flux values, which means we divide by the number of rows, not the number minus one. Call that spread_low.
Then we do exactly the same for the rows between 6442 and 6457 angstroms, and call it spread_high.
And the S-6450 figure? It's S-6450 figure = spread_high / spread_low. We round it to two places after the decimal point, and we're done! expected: 0.86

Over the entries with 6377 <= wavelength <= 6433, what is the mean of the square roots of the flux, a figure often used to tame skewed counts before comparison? 5.11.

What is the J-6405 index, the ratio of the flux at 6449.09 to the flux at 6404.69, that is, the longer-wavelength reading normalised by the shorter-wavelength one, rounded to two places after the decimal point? 0.95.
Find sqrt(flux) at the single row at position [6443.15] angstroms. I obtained 5.04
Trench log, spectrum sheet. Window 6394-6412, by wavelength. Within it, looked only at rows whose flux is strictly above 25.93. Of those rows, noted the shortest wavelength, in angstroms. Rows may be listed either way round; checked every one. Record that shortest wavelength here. 6404.69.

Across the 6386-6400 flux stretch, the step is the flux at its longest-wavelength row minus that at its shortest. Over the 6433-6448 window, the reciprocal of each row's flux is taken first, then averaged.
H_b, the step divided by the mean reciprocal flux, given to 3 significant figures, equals -13.0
